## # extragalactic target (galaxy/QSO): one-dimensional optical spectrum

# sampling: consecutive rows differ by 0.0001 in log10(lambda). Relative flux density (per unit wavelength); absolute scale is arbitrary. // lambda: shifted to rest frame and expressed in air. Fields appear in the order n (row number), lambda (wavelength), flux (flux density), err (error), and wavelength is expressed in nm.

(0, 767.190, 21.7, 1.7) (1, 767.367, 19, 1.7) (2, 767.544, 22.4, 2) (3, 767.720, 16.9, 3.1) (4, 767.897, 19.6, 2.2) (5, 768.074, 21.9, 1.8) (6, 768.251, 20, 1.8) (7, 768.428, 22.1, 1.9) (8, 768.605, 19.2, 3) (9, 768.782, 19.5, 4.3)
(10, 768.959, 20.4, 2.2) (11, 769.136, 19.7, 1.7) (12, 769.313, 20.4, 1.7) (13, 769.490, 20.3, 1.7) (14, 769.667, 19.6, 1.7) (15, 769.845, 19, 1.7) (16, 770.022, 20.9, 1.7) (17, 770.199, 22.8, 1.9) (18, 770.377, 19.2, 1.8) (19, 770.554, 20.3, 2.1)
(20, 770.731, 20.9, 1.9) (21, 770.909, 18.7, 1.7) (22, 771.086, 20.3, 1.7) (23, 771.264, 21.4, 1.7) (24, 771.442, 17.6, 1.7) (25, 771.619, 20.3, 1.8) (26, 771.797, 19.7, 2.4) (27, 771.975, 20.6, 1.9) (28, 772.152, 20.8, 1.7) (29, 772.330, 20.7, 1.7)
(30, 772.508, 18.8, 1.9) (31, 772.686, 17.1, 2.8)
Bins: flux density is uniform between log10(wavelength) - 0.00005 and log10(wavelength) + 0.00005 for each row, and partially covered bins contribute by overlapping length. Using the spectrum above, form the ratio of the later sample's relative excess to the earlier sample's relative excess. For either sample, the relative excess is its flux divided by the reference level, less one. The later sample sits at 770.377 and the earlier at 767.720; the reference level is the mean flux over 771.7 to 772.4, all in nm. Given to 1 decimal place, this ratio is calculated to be 0.4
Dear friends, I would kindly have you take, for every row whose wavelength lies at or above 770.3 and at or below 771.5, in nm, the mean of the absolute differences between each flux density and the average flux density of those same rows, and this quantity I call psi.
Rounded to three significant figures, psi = 1.09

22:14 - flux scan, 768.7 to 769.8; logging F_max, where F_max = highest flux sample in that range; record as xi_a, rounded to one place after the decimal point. 20.4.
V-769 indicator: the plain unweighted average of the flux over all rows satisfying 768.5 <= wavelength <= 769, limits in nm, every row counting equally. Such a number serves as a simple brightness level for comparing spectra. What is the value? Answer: 19.7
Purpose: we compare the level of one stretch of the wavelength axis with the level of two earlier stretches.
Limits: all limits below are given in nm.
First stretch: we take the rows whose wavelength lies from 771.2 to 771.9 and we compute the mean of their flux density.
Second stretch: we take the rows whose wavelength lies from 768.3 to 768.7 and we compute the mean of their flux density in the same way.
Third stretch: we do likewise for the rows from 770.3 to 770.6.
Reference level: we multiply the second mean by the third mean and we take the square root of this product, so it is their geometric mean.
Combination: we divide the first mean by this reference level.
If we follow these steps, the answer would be 0.978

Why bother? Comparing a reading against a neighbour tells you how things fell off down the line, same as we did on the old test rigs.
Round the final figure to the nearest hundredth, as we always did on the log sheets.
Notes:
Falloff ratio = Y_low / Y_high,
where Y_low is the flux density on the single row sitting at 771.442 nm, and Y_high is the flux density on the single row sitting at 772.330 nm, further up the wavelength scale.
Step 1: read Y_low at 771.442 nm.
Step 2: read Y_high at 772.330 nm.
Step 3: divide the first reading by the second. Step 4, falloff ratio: 0.85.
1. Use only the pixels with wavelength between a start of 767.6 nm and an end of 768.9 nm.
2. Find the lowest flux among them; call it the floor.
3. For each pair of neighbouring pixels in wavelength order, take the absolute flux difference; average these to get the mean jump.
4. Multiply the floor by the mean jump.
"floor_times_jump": 34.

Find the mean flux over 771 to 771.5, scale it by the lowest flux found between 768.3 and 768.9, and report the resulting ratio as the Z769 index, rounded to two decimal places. 1.03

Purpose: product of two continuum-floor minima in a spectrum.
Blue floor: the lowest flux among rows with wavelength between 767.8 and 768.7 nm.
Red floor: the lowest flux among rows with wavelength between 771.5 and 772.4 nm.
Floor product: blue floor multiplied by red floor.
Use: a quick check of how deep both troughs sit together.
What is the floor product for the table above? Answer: 378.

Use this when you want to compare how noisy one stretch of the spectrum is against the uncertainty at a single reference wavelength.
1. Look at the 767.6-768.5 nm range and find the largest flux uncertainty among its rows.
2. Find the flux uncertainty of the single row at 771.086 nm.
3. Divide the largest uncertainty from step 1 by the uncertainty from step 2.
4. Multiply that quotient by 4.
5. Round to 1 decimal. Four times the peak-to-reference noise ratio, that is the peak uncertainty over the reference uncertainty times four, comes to 7.3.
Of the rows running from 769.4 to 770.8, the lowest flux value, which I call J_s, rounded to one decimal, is 19.0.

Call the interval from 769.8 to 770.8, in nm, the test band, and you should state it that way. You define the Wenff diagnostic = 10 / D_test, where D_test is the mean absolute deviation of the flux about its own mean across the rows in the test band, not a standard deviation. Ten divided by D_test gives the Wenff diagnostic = 9.8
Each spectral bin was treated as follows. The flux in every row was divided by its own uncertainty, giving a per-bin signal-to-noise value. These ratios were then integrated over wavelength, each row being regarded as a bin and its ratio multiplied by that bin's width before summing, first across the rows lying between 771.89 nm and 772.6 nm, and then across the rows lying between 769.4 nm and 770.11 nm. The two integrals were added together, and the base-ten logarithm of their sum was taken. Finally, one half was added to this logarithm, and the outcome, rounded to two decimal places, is 1.71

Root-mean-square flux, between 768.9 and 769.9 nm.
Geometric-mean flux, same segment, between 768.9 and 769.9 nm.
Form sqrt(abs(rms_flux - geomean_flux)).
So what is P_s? 0.12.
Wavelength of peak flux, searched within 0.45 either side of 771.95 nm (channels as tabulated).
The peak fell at 772.152 nm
